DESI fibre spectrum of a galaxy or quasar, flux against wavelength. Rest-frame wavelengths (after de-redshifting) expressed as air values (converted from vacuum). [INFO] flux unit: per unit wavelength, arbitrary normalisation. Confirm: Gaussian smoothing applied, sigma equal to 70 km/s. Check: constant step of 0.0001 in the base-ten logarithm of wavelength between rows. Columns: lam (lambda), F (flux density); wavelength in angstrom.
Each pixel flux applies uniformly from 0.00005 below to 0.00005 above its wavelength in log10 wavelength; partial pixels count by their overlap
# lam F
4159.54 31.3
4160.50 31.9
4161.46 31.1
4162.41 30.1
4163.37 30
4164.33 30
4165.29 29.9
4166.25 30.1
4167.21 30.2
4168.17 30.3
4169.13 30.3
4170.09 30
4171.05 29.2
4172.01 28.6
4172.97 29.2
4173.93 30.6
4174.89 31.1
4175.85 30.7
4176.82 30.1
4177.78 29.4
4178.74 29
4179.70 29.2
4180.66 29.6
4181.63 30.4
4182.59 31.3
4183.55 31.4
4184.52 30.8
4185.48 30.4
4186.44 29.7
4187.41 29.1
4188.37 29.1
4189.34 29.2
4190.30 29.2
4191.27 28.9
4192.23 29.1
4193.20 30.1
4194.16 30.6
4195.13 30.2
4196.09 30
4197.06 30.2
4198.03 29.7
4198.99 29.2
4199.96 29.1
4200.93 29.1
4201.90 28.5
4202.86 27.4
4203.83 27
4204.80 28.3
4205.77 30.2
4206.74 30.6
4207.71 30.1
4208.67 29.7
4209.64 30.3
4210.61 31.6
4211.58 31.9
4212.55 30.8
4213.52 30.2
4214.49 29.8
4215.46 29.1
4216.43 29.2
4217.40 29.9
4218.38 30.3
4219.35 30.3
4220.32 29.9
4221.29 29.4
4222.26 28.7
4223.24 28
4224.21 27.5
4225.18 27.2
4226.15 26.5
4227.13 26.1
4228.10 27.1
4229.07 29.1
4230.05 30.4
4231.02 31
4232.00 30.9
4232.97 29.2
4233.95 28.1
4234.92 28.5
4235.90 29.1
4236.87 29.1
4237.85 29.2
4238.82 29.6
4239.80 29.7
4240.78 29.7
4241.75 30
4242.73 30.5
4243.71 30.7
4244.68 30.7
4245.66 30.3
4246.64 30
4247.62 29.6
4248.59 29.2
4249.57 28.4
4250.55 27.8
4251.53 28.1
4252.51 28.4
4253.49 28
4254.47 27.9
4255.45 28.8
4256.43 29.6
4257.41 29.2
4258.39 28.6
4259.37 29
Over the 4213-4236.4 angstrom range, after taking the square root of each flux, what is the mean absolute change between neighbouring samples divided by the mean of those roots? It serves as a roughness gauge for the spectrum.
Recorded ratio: 0.0115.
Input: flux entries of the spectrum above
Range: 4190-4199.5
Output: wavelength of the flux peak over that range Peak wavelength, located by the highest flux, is 4194.16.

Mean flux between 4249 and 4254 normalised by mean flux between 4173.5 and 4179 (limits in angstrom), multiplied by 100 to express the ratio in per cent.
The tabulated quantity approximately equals 93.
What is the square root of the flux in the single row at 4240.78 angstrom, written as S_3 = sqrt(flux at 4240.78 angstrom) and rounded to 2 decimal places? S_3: 5.45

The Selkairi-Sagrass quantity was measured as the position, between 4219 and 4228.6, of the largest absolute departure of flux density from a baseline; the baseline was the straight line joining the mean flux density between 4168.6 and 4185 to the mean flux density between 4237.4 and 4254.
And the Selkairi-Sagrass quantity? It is 4227.13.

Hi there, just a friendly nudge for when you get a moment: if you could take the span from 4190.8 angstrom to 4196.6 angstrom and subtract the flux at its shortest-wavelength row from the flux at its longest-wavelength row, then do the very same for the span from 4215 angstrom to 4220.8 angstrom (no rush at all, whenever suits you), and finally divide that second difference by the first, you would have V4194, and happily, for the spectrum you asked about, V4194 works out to 0.7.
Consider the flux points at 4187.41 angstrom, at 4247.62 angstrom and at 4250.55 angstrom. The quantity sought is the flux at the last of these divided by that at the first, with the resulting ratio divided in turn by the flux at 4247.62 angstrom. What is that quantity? 0.0323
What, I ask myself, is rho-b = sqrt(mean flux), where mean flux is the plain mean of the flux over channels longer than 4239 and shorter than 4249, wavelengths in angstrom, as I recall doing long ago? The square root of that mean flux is 5.48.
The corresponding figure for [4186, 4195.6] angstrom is 5.43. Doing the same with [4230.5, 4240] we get 5.43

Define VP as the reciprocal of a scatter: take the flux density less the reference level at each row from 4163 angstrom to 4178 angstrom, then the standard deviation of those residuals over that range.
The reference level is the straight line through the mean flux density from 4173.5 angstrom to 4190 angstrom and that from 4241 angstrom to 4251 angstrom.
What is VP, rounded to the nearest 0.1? 1.6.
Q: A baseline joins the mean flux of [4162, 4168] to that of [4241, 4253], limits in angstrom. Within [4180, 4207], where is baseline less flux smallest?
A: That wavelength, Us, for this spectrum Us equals 4183.55 angstrom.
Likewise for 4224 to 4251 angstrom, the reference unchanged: 4231.02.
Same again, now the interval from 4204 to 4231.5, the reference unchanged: 4211.58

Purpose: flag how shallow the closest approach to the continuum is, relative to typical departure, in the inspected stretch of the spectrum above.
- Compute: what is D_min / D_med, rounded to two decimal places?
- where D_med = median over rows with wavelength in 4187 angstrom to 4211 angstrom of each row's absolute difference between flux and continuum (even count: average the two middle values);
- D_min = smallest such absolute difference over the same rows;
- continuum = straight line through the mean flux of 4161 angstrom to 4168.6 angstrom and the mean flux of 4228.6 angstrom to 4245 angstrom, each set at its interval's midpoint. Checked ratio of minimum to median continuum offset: 0.01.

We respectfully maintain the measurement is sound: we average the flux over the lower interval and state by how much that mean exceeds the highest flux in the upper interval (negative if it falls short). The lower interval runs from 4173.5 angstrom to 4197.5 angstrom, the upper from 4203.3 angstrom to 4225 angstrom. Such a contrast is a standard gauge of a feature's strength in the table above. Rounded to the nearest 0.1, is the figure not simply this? -1.9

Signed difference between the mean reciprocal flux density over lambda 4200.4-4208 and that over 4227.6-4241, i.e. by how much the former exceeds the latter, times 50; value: 0.03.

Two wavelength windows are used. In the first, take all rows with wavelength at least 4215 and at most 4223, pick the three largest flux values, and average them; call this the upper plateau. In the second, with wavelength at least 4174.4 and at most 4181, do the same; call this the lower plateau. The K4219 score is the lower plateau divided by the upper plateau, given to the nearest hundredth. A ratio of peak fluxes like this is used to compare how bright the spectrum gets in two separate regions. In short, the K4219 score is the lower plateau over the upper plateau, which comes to 1.02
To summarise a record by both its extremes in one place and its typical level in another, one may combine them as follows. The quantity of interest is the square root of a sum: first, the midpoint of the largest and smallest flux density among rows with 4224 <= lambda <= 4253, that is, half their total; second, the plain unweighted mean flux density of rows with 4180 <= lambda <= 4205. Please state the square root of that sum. 7.62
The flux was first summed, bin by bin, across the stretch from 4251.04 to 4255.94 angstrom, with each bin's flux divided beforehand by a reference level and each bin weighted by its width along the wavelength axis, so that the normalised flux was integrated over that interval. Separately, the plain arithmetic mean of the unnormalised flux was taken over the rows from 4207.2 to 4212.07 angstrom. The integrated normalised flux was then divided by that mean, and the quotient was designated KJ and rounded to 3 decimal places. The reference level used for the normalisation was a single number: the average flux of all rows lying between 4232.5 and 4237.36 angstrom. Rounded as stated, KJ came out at 0.156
